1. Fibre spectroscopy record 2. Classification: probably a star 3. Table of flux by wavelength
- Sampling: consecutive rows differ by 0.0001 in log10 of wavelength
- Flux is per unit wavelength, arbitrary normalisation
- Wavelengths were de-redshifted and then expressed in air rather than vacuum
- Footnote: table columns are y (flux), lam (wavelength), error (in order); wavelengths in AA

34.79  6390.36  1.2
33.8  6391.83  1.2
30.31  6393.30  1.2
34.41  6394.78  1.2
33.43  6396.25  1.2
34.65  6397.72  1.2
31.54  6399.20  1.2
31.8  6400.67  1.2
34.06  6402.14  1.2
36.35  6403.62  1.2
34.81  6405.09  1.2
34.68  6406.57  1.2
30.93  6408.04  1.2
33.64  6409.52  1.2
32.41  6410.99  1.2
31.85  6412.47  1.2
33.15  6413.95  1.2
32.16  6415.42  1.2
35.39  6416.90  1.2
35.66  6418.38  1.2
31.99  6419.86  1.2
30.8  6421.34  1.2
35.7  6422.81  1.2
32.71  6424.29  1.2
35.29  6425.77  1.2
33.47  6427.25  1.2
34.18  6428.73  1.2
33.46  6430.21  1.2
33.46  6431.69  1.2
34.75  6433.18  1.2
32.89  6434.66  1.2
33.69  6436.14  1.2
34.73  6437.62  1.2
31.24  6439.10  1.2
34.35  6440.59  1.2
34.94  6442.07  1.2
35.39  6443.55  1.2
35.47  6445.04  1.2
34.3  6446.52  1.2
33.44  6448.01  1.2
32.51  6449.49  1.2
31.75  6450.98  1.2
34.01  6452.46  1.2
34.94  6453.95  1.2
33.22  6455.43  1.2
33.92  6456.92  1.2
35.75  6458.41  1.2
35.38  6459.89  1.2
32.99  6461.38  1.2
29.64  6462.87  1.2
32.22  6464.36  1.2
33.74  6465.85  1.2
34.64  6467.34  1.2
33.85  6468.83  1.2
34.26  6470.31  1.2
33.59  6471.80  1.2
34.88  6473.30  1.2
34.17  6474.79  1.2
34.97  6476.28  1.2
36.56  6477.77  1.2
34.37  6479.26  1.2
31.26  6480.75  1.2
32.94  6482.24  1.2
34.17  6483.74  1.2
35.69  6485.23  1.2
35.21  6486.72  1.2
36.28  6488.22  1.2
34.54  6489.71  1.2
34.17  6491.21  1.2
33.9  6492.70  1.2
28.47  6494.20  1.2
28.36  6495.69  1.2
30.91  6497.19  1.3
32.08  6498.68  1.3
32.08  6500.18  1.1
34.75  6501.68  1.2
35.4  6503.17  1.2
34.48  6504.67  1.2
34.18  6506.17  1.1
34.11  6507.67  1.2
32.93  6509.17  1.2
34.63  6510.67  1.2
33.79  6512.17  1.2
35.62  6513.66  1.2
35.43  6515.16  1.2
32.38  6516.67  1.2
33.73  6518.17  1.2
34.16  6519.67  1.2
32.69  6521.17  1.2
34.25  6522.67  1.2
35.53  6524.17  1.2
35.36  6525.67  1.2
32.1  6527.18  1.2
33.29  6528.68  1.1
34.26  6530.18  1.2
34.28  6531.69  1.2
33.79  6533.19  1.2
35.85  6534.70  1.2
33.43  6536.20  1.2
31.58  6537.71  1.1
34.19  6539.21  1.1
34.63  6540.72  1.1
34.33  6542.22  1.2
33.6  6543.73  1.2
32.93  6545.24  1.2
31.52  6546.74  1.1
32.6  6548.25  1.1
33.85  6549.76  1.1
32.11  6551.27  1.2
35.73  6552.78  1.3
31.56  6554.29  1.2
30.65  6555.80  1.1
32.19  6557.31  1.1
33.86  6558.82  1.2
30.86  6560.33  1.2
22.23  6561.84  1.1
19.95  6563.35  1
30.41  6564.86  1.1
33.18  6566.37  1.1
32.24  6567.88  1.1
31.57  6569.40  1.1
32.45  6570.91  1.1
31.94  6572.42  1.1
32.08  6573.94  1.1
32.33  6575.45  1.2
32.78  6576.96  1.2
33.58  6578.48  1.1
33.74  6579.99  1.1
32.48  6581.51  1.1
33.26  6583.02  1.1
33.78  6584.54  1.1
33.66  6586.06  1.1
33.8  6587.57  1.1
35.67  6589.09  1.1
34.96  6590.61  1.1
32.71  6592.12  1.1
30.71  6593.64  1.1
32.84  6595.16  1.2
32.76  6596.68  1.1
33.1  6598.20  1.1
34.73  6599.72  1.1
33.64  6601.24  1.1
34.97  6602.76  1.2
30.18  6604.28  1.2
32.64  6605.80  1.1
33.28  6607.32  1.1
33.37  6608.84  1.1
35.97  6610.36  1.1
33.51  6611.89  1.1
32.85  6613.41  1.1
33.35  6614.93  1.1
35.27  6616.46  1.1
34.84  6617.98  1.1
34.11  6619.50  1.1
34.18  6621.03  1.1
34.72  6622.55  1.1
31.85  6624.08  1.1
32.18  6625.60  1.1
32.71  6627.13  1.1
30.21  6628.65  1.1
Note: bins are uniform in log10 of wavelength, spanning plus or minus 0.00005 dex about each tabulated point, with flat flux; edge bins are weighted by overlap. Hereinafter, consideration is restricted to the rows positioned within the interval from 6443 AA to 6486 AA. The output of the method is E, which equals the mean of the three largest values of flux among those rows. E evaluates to 36.0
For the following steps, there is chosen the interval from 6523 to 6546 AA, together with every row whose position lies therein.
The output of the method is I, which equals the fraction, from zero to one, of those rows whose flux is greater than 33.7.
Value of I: 0.60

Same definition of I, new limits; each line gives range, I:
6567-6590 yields 0.27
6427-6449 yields 0.53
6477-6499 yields 0.60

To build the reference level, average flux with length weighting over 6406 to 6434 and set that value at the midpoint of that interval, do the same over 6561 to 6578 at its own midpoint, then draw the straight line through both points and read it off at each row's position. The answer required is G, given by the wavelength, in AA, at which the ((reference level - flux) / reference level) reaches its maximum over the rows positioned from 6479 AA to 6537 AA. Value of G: 6495.69 AA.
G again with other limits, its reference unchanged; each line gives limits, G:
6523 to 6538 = 6537.71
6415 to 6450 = 6421.34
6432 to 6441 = 6439.10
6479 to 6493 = 6480.75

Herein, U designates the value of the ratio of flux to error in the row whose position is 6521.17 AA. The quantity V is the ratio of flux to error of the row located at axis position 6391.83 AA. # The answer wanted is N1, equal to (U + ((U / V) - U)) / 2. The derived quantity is 0.484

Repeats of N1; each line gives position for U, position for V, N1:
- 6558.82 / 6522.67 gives 0.494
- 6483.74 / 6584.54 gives 0.464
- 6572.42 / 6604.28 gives 0.577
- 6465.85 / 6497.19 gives 0.591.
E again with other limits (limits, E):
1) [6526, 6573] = 35.4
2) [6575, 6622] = 35.6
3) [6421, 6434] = 35.2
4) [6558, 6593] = 34.8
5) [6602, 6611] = 34.8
